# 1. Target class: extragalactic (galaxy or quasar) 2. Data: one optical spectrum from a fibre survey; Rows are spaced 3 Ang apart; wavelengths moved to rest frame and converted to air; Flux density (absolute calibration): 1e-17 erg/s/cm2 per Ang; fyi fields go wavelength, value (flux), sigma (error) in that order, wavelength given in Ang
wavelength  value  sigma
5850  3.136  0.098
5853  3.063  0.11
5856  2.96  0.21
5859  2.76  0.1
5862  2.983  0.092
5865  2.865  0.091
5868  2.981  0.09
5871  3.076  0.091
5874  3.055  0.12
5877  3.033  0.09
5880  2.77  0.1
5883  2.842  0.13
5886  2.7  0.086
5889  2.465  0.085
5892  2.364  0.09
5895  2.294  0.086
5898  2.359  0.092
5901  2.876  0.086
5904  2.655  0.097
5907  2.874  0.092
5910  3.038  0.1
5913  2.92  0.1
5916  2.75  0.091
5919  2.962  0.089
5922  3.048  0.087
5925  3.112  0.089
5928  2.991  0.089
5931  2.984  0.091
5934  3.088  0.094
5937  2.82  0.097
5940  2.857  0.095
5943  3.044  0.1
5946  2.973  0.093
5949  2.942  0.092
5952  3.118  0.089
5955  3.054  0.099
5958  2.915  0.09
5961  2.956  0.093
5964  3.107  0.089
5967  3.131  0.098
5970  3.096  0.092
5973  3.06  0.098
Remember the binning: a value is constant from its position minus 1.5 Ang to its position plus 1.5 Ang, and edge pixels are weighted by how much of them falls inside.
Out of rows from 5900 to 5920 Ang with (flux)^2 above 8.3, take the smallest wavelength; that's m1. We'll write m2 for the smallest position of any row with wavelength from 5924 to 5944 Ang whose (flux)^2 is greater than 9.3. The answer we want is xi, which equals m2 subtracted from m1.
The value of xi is -15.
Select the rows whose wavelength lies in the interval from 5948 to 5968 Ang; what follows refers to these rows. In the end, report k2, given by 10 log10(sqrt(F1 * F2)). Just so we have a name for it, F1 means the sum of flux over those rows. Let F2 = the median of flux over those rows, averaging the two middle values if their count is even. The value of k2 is 9.1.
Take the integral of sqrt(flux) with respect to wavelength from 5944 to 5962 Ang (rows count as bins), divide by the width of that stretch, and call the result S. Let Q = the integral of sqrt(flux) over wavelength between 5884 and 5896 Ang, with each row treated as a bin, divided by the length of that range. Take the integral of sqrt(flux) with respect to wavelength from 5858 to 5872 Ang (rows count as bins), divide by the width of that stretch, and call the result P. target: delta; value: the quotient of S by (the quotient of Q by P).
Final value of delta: 1.88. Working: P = 1.71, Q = 1.57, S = 1.73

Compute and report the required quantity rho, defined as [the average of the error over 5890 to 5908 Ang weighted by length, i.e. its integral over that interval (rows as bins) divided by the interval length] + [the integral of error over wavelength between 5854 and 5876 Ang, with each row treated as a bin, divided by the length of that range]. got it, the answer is 0.203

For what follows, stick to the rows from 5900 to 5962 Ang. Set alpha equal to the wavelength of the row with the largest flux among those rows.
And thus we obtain 5952 Ang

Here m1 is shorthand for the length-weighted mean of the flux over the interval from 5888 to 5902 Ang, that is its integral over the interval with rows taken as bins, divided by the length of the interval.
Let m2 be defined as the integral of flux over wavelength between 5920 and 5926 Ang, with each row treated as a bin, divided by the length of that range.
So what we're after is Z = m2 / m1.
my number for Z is 1.25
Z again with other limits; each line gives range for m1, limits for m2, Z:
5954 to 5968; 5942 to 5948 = 0.99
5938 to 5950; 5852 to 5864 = 0.99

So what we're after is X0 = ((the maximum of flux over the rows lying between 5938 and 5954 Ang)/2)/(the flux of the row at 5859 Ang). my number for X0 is 0.565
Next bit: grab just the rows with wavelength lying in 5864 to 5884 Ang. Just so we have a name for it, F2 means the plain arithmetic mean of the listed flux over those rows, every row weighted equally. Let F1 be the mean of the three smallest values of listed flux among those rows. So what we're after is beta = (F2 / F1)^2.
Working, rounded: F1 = 2.83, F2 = 2.95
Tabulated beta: 1.09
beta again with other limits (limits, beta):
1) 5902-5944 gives 1.15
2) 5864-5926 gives 1.44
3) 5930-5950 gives 1.06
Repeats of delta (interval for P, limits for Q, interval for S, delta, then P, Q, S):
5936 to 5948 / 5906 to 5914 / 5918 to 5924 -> 1.73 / 1.71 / 1.72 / 1.74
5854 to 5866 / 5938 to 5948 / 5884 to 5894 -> 1.57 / 1.70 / 1.72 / 1.59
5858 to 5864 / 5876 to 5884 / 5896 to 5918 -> 1.67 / 1.70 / 1.70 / 1.66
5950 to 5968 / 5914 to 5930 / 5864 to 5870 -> 1.74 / 1.74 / 1.72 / 1.71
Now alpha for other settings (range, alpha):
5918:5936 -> 5925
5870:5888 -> 5871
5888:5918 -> 5910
